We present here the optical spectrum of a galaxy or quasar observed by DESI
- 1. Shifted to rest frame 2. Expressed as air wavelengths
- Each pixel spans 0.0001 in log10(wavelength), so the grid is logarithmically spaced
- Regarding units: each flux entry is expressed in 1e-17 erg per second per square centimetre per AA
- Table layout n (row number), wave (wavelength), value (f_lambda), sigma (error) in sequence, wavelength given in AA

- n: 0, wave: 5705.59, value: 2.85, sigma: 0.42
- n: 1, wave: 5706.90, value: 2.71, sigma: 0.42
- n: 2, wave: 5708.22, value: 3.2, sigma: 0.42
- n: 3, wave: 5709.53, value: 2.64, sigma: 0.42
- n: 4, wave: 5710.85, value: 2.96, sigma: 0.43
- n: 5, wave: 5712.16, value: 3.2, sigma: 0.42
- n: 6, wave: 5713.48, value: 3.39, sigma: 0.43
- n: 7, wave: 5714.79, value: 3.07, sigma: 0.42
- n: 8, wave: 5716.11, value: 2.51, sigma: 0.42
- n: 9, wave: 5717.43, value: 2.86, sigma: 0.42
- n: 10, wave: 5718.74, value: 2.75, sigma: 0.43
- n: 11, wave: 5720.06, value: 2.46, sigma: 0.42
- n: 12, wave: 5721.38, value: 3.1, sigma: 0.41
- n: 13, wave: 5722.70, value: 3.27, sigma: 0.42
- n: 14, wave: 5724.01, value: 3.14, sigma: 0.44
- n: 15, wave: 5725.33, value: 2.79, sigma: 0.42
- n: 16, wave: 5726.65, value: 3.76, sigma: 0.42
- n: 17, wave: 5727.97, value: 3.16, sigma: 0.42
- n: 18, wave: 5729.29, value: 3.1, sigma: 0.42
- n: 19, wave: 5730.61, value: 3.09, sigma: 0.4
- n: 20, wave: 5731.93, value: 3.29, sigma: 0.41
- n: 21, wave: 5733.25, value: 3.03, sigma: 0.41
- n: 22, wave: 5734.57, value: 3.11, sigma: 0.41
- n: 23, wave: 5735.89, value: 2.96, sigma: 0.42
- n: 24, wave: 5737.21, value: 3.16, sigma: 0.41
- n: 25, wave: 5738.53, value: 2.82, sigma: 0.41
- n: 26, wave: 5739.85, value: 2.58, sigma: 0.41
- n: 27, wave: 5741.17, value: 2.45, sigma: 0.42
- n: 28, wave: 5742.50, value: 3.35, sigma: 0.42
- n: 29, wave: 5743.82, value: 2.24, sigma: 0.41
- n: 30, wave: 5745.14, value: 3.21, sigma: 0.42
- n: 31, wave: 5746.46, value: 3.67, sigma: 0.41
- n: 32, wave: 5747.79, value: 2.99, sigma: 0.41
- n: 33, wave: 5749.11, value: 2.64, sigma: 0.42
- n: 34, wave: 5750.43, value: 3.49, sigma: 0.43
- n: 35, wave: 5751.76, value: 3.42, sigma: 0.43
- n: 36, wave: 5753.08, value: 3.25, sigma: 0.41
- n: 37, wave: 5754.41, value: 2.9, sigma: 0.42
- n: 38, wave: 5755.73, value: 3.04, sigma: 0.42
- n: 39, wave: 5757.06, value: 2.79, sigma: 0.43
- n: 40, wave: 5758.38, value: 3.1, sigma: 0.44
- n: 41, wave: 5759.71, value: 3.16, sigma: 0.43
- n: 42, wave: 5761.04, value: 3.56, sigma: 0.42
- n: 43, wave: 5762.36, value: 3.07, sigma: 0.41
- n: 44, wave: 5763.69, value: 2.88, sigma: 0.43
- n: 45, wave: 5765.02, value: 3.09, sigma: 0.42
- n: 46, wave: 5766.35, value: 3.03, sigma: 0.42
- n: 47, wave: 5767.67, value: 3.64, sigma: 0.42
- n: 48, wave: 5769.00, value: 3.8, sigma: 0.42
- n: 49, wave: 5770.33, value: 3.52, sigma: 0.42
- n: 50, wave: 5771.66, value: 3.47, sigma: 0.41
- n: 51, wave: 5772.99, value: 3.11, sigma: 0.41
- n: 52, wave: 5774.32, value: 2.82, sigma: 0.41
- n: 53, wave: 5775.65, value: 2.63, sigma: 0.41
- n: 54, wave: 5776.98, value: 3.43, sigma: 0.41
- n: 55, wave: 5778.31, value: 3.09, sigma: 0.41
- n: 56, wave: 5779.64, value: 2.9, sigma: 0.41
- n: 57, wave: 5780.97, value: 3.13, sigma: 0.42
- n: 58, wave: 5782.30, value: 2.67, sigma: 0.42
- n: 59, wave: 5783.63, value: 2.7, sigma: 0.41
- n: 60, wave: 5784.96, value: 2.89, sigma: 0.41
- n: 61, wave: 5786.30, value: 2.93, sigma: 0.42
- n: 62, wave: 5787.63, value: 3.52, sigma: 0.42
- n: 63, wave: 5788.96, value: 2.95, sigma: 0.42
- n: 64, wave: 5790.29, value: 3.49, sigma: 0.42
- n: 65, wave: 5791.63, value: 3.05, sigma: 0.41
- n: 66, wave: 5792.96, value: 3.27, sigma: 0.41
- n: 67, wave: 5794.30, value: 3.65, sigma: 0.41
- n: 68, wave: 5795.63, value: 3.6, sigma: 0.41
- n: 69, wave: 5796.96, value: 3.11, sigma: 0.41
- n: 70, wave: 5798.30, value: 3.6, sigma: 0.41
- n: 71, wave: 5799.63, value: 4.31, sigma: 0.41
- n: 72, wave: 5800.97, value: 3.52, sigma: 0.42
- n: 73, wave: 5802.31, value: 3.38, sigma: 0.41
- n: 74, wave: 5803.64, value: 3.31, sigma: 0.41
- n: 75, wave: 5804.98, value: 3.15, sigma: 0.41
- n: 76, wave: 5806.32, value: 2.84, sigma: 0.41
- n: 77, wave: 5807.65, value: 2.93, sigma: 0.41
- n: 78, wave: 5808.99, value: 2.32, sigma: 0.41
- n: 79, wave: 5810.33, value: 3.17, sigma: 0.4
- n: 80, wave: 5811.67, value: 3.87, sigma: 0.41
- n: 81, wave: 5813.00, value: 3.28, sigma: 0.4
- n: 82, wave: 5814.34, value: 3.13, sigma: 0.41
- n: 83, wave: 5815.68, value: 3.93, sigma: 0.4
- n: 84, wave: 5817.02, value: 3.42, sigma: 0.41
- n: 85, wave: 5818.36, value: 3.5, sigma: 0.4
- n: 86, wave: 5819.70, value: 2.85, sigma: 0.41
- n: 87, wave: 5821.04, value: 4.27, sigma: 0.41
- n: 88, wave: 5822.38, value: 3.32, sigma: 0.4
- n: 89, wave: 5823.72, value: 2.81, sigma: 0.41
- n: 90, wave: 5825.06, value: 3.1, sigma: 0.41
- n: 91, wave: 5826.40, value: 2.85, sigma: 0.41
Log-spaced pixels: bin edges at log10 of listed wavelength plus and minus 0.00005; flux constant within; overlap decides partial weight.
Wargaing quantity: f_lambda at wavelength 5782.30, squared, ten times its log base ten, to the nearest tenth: 8.5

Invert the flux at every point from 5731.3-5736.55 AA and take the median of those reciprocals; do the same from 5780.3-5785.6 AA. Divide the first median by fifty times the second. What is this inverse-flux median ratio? 0.0182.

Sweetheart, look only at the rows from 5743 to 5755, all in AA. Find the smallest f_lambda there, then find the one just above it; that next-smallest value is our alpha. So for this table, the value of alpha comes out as 2.64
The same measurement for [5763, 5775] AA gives 2.88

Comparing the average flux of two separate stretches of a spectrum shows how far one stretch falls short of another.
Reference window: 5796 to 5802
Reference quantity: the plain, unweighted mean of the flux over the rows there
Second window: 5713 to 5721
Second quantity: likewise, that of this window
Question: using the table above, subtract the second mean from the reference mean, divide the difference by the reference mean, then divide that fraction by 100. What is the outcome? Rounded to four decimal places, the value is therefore 0.0022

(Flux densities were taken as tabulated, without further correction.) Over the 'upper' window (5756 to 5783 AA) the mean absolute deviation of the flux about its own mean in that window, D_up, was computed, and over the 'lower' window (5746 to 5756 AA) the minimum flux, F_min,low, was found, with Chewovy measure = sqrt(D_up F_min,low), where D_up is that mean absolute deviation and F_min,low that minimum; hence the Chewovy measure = 0.82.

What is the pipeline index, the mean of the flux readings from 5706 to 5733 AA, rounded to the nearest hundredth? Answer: 3.02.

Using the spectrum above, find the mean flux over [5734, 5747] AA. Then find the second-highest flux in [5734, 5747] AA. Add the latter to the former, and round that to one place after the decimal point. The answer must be 6.3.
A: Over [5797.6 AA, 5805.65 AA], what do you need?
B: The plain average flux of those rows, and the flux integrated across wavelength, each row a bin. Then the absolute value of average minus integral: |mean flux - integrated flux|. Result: 25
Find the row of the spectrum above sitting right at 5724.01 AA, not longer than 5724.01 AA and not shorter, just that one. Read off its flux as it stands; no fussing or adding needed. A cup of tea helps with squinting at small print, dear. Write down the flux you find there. 3.14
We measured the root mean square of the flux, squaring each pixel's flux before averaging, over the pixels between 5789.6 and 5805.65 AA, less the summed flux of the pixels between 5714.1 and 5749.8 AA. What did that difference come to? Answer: -77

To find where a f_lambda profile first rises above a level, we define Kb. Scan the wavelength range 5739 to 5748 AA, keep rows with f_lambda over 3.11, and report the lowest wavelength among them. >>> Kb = 5742.50 AA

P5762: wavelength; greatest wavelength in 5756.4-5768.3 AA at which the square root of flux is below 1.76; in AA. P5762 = 5766.35 AA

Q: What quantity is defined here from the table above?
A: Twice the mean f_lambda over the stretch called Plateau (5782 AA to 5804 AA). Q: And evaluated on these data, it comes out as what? 6.6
